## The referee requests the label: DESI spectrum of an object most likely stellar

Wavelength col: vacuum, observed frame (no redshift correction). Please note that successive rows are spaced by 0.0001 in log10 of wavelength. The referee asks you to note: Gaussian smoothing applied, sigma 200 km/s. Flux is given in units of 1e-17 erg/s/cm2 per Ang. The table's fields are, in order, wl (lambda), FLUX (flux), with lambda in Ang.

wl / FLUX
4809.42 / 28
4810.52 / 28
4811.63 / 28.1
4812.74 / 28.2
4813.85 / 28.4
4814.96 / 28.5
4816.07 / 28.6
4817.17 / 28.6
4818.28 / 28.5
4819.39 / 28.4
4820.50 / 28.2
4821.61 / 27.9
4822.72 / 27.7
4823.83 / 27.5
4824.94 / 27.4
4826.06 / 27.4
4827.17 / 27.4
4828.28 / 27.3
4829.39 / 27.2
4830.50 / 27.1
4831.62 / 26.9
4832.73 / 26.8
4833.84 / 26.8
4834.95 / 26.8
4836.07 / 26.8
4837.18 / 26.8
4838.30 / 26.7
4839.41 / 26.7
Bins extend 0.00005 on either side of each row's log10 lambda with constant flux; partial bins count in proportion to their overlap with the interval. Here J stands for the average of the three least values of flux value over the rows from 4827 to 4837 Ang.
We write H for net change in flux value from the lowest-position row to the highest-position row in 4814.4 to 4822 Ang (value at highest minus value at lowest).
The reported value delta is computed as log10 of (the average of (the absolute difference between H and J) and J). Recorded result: 1.43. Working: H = -0.6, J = 26.8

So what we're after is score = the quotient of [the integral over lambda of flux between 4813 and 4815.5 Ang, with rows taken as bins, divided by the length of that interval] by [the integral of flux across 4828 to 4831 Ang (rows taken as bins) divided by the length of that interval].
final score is 1.042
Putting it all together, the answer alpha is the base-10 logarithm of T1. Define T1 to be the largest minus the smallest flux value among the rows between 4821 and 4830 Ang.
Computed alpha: -0.15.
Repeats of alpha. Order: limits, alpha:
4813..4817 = -0.70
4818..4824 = 0.00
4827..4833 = -0.22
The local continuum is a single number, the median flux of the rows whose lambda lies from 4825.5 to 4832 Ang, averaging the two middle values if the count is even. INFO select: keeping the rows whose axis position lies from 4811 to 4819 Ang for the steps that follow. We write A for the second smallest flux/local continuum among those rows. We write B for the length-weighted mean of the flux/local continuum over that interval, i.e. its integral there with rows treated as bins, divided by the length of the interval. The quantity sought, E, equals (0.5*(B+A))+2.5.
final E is 3.54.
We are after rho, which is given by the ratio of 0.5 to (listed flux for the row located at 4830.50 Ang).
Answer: 0.0185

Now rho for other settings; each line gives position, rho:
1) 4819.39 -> 0.0176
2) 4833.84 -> 0.0187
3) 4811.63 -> 0.0178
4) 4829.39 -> 0.0184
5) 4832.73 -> 0.0187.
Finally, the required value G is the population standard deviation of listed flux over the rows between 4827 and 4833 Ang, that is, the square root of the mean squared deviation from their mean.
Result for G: 0.21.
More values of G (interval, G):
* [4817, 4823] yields 0.32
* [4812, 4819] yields 0.14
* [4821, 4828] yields 0.19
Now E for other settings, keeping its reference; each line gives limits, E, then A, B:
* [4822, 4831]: 3.50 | 1.00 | 1.005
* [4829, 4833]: 3.49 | 0.99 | 0.990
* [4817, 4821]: 3.54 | 1.04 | 1.042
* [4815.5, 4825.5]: 3.52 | 1.01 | 1.031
